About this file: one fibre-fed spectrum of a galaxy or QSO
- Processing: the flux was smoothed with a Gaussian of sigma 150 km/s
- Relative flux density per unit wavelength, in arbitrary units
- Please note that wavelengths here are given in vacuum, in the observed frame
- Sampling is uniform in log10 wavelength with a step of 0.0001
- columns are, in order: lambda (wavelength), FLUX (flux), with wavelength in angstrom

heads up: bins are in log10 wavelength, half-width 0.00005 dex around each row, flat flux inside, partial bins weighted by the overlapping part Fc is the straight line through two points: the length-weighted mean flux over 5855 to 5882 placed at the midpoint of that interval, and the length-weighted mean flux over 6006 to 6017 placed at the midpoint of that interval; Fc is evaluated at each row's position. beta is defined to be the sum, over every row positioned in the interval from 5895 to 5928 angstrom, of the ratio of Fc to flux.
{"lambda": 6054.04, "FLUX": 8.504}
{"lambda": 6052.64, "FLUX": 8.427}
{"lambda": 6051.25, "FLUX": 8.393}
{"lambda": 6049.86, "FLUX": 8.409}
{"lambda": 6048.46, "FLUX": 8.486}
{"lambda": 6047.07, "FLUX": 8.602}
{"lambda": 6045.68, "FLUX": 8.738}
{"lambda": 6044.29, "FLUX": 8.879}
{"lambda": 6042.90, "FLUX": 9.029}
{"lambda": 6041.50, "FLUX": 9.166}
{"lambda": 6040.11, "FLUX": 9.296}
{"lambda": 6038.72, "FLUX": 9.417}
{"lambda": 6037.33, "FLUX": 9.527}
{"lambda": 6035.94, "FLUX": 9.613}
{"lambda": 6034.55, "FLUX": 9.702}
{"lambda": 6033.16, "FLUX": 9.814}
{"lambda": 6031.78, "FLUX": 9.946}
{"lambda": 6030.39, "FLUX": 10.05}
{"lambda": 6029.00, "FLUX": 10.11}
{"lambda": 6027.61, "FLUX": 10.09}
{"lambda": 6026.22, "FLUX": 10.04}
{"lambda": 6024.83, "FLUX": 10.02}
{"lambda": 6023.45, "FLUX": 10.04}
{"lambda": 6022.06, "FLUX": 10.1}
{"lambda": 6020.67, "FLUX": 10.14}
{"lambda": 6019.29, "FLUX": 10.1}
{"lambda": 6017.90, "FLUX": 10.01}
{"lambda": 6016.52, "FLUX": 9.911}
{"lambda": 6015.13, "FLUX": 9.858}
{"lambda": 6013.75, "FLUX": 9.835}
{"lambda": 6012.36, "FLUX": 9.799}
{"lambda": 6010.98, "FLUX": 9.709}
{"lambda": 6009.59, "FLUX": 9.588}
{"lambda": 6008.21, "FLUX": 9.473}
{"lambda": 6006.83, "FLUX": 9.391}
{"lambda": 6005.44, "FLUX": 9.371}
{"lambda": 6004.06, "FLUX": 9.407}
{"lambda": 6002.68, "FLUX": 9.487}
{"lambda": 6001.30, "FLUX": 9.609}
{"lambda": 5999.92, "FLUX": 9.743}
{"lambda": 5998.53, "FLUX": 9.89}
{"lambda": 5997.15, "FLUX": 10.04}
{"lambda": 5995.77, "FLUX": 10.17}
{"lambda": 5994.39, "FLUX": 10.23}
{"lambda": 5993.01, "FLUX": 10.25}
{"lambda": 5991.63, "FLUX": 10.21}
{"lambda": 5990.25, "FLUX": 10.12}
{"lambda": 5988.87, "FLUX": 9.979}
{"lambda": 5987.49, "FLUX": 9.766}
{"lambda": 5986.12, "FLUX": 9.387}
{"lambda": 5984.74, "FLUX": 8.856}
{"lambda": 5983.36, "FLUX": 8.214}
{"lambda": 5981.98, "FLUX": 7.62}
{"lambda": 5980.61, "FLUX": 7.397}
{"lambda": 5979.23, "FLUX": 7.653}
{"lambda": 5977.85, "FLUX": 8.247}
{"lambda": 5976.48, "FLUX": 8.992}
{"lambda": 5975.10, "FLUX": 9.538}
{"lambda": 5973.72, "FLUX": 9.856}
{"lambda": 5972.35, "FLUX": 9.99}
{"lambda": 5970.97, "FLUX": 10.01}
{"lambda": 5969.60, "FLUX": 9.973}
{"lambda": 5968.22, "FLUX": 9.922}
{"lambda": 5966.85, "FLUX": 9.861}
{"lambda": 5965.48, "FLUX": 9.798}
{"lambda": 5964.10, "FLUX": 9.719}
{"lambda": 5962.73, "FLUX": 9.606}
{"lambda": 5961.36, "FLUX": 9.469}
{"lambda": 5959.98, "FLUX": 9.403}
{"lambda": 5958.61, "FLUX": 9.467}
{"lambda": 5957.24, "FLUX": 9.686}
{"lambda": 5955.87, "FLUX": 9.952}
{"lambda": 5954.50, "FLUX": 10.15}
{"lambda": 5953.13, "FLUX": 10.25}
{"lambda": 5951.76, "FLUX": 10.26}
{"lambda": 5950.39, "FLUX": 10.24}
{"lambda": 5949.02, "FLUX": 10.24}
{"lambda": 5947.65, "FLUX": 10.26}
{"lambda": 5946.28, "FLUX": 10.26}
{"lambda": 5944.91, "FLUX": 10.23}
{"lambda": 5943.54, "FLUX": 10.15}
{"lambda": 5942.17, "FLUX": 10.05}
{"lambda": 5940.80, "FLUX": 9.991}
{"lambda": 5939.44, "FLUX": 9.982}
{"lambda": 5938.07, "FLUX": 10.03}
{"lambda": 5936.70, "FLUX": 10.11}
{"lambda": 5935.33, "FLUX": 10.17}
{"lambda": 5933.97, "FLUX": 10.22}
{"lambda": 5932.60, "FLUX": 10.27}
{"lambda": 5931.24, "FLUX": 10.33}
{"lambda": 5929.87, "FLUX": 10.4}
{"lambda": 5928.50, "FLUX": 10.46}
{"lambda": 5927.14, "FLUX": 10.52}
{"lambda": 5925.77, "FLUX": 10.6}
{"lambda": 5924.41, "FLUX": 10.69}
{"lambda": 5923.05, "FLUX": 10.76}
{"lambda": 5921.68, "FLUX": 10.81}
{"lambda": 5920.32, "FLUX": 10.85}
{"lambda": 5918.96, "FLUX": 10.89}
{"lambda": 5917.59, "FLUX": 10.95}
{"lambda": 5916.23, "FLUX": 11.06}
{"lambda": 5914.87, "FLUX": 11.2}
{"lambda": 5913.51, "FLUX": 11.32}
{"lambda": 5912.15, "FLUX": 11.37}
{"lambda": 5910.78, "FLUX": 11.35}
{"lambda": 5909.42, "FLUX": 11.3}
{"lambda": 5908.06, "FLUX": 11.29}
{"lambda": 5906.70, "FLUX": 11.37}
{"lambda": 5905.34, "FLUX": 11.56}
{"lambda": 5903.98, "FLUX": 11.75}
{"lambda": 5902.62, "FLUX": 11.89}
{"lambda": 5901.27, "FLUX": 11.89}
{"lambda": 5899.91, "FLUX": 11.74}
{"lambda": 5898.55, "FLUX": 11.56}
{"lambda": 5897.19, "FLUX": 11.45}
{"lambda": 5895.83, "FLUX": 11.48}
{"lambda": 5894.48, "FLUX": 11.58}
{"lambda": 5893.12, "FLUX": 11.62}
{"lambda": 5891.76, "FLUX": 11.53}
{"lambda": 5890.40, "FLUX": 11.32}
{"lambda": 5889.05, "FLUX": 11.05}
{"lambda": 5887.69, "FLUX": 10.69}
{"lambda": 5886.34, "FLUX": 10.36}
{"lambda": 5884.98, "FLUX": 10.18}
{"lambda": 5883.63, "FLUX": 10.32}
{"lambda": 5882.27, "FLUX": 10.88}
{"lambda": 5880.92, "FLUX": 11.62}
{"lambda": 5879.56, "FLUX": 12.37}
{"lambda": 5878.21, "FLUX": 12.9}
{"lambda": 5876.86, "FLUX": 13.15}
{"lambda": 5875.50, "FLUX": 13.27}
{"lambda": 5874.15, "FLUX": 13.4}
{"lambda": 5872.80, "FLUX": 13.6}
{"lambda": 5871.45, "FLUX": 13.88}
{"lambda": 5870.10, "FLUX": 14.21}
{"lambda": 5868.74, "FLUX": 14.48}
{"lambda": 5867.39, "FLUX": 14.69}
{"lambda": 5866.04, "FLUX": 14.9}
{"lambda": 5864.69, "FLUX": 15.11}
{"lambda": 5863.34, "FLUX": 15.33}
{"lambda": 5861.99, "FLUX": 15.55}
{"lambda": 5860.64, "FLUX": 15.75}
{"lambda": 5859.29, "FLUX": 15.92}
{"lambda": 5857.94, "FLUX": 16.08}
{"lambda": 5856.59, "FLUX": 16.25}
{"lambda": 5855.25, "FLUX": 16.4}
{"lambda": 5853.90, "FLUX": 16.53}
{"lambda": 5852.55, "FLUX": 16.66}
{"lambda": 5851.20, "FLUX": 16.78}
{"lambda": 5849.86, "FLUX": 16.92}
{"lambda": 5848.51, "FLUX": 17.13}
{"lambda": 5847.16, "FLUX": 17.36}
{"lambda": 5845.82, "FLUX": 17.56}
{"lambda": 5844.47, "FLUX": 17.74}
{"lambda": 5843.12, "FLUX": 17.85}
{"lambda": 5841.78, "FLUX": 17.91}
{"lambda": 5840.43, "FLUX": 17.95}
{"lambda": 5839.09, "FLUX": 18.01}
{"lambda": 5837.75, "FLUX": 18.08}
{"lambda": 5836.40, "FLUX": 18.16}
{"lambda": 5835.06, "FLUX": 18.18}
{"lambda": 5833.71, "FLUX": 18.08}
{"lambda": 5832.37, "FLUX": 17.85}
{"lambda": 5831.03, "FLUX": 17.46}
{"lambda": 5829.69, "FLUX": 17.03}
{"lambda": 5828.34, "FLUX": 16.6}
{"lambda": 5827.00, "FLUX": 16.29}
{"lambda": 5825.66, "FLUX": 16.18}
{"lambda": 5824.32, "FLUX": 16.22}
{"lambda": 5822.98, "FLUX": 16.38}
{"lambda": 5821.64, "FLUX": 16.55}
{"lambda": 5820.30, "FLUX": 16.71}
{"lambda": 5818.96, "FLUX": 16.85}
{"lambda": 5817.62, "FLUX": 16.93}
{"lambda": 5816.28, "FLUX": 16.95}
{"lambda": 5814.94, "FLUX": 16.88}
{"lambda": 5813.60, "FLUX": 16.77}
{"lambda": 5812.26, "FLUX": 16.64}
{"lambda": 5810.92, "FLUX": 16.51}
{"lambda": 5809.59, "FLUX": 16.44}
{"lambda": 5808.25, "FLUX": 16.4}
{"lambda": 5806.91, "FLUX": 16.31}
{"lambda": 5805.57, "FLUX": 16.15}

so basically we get 27.7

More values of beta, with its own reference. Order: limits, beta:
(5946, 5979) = 27.7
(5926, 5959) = 28.2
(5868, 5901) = 27.9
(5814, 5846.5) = 21.7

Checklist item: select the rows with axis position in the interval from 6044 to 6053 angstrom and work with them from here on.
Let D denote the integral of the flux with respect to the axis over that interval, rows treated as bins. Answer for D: 77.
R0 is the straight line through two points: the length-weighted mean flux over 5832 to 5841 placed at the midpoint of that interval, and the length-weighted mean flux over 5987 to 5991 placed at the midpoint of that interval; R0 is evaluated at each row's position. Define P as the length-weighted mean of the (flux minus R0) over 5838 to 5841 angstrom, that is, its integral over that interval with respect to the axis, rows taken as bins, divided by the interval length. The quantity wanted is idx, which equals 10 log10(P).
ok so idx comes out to -10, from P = 0.09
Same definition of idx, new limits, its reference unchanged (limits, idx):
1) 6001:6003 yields -6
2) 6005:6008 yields -4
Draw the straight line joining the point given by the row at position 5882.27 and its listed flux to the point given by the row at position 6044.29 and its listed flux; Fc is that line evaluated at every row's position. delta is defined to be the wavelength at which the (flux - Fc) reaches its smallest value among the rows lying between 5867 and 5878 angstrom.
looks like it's 5876.86 angstrom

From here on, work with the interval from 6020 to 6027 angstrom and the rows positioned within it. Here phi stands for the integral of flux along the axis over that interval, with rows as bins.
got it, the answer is 70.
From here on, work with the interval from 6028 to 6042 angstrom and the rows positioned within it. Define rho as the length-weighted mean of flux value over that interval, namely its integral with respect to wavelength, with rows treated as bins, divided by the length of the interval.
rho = 9.7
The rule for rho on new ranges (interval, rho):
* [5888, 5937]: 11.1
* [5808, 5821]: 16.7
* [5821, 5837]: 17.1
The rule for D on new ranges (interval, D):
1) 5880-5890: 108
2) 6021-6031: 101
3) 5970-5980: 92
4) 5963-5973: 99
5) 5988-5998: 101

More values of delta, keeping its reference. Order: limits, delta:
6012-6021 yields 6012.36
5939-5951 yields 5939.44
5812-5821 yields 5812.26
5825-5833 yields 5825.66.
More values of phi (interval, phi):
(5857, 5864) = 110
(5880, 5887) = 75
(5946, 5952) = 61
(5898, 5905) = 82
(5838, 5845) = 125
